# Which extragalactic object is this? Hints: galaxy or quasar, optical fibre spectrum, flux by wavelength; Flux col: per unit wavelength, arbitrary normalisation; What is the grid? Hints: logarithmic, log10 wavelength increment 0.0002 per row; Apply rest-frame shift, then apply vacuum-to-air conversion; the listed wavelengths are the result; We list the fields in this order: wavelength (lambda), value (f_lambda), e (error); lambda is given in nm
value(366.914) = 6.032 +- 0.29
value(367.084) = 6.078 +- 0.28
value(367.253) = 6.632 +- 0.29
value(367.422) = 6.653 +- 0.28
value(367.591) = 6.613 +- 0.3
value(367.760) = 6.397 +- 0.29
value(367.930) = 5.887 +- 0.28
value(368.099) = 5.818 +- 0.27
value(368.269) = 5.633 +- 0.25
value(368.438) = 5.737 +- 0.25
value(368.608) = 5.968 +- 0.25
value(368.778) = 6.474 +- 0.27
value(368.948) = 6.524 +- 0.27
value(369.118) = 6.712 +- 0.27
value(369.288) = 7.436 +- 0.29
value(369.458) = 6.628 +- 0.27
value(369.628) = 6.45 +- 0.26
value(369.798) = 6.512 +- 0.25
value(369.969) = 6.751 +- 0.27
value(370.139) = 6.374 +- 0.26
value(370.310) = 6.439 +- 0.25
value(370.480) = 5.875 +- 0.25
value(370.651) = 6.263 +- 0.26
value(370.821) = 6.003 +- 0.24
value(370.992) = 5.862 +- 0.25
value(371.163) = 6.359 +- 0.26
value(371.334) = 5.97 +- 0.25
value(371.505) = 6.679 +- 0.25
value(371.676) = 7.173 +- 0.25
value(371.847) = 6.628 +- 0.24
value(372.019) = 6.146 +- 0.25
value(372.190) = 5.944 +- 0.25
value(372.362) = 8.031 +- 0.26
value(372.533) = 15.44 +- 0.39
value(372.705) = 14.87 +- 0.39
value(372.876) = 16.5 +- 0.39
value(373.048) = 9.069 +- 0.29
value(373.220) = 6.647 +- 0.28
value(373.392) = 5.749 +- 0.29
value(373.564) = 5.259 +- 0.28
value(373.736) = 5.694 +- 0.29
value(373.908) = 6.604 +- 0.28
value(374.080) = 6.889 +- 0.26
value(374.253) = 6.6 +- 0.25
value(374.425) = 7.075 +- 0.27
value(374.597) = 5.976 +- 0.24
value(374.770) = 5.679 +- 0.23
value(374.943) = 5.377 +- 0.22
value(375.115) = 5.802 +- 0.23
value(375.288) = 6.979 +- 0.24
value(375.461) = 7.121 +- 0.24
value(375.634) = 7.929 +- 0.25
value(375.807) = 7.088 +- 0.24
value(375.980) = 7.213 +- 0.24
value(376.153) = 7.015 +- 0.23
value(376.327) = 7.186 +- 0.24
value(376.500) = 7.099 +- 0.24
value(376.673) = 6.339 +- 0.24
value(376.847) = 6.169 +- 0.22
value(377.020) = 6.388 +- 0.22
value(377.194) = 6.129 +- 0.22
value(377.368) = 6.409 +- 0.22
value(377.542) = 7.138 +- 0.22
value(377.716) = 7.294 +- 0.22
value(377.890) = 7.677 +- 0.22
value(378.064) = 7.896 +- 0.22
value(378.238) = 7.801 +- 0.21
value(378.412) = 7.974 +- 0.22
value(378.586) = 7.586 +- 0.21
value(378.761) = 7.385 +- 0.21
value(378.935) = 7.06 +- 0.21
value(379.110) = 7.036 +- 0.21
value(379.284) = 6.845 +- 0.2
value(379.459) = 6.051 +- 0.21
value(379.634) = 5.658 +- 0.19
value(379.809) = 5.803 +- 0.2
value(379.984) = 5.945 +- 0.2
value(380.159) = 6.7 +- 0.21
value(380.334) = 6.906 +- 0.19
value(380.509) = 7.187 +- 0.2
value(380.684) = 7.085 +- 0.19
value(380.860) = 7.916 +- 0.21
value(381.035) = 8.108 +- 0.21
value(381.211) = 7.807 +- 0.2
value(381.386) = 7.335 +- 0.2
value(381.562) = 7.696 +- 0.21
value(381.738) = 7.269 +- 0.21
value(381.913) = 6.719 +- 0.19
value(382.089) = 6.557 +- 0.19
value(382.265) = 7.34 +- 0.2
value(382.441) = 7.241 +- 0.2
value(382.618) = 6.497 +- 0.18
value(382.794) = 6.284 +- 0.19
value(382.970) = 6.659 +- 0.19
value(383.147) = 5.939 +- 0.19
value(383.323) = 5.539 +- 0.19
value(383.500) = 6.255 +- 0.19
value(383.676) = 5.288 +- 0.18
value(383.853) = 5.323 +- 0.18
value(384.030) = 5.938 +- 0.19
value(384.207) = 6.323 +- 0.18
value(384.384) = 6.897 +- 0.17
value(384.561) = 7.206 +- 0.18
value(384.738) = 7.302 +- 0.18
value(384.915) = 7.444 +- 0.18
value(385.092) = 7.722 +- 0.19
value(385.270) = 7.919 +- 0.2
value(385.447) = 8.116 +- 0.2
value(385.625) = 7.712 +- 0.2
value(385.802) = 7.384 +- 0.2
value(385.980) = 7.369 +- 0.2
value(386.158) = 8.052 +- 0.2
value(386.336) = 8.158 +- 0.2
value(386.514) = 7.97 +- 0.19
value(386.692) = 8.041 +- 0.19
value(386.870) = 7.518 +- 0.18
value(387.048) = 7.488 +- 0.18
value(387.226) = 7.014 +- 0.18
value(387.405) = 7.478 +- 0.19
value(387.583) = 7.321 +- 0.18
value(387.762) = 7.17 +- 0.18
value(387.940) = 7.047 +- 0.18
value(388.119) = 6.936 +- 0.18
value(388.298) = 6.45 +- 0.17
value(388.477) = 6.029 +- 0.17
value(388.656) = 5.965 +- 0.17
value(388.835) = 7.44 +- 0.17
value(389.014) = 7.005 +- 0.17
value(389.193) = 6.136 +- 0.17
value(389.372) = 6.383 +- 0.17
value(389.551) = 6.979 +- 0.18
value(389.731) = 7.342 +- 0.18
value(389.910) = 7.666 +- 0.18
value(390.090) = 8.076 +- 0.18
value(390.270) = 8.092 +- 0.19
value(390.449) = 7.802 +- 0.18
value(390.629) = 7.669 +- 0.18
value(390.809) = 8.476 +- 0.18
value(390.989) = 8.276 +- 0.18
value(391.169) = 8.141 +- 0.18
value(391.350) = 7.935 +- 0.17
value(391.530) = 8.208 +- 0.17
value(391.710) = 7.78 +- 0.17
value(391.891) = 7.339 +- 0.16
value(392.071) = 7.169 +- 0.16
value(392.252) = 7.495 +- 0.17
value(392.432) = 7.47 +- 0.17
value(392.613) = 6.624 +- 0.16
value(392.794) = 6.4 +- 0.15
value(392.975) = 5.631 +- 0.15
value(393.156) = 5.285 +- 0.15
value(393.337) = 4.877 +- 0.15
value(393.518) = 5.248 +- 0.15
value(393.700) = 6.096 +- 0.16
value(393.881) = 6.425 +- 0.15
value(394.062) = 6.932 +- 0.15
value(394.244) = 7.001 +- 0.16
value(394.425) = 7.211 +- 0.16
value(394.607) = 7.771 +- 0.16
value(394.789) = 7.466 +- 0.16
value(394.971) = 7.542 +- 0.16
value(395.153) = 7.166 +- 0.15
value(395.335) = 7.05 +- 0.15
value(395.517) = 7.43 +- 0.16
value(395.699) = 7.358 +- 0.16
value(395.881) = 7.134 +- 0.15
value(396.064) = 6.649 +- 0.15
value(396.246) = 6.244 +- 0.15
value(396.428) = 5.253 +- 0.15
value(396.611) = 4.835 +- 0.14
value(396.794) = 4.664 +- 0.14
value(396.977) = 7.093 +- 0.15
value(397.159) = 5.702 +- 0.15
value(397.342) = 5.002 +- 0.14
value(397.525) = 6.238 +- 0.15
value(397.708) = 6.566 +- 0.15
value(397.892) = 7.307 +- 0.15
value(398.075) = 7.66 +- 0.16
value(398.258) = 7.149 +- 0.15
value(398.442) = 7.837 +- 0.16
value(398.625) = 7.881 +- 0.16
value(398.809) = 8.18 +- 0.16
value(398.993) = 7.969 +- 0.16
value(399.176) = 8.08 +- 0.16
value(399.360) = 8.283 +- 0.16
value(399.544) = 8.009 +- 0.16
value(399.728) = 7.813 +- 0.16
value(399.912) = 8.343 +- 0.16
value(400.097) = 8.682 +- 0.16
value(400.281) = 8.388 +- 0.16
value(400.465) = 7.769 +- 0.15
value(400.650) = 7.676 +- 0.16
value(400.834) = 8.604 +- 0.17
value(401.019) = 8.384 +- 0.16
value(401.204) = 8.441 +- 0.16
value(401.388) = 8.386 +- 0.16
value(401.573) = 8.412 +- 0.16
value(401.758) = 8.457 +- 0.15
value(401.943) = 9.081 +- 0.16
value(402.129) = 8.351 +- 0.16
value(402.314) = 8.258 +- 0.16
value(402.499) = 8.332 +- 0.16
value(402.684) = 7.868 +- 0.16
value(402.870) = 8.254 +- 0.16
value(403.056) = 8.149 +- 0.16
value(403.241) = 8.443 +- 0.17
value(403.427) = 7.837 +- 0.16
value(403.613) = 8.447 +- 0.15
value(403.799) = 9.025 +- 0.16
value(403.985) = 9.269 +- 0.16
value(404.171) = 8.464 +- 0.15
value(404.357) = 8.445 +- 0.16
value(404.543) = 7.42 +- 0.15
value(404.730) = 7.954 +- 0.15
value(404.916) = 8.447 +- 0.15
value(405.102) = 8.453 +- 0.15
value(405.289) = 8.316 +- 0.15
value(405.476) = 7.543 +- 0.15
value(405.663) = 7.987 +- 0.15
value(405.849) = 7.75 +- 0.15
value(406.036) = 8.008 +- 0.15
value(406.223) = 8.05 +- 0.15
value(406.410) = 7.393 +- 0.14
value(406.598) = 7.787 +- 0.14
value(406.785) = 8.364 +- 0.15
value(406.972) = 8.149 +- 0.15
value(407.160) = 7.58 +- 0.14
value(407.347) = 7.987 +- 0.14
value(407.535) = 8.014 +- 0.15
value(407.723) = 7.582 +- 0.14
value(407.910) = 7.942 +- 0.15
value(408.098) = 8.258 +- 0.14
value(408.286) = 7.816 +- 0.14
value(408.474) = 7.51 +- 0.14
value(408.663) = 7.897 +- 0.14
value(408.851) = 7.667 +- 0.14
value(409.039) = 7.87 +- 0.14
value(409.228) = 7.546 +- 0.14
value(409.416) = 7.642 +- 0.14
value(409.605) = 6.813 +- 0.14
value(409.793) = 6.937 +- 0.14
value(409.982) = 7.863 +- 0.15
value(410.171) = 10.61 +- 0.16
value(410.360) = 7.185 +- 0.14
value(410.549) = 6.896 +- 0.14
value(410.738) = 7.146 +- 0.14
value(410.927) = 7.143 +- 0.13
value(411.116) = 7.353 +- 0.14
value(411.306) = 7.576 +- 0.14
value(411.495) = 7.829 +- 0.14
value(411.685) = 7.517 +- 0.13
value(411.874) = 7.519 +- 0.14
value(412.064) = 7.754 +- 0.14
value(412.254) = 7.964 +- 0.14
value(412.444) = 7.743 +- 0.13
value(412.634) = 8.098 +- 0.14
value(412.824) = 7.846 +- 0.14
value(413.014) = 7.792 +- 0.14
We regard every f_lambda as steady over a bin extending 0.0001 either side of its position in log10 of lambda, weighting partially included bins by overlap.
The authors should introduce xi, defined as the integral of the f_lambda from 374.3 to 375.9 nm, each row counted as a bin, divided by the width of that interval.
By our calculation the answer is 6.6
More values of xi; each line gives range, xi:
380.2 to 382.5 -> 7.3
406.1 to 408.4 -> 7.9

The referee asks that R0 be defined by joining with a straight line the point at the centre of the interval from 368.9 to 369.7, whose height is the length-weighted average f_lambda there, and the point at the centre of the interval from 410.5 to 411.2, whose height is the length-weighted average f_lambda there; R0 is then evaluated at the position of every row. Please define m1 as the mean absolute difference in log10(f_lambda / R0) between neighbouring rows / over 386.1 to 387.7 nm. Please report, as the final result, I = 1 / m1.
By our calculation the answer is 69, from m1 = 0.0145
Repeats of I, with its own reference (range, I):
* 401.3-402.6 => 75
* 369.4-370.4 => 82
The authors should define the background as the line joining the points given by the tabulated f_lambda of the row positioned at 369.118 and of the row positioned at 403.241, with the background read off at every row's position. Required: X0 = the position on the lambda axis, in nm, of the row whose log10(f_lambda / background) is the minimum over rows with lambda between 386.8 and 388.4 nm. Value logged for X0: 388.298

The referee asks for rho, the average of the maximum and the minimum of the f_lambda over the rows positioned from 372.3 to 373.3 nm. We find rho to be 11.6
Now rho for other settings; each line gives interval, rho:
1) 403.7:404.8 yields 8.3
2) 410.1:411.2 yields 8.8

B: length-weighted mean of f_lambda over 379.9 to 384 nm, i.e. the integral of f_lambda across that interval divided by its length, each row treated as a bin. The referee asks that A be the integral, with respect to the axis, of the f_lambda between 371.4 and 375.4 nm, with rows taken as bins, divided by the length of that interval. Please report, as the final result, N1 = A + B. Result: 14.4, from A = 7.7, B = 6.75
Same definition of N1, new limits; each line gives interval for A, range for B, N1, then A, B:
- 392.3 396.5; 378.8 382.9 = 13.6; 6.6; 6.92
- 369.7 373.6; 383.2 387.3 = 14.8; 7.7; 7.12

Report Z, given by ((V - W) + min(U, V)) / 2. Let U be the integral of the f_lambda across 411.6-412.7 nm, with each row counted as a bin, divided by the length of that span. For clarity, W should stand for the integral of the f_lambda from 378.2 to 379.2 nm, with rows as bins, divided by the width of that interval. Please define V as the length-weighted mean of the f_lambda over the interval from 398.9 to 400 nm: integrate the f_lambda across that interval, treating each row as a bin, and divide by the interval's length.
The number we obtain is 4.19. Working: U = 7.8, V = 8.1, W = 7.5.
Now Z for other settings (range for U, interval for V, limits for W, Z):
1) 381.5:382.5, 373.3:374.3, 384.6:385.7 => 2.28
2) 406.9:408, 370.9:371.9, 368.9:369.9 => 3.08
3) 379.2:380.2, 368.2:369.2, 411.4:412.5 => 2.30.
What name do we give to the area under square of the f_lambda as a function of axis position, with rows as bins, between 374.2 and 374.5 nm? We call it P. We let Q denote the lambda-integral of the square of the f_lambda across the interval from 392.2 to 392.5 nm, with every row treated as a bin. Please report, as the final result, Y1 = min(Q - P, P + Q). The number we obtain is 2.7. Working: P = 14.1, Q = 17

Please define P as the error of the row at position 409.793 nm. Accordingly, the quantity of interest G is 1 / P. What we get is 7.1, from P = 0.140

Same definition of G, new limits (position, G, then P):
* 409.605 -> 7.1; 0.140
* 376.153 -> 4.3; 0.230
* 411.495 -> 7.1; 0.140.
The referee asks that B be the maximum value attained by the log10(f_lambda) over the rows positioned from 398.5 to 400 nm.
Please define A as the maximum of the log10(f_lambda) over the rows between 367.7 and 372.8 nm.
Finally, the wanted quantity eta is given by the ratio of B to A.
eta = 0.78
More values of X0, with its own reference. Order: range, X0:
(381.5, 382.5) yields 382.089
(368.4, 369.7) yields 368.438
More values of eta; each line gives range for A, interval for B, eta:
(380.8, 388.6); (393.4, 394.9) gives 0.98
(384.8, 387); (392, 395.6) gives 0.98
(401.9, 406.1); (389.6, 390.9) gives 0.96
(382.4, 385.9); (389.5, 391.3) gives 1.02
